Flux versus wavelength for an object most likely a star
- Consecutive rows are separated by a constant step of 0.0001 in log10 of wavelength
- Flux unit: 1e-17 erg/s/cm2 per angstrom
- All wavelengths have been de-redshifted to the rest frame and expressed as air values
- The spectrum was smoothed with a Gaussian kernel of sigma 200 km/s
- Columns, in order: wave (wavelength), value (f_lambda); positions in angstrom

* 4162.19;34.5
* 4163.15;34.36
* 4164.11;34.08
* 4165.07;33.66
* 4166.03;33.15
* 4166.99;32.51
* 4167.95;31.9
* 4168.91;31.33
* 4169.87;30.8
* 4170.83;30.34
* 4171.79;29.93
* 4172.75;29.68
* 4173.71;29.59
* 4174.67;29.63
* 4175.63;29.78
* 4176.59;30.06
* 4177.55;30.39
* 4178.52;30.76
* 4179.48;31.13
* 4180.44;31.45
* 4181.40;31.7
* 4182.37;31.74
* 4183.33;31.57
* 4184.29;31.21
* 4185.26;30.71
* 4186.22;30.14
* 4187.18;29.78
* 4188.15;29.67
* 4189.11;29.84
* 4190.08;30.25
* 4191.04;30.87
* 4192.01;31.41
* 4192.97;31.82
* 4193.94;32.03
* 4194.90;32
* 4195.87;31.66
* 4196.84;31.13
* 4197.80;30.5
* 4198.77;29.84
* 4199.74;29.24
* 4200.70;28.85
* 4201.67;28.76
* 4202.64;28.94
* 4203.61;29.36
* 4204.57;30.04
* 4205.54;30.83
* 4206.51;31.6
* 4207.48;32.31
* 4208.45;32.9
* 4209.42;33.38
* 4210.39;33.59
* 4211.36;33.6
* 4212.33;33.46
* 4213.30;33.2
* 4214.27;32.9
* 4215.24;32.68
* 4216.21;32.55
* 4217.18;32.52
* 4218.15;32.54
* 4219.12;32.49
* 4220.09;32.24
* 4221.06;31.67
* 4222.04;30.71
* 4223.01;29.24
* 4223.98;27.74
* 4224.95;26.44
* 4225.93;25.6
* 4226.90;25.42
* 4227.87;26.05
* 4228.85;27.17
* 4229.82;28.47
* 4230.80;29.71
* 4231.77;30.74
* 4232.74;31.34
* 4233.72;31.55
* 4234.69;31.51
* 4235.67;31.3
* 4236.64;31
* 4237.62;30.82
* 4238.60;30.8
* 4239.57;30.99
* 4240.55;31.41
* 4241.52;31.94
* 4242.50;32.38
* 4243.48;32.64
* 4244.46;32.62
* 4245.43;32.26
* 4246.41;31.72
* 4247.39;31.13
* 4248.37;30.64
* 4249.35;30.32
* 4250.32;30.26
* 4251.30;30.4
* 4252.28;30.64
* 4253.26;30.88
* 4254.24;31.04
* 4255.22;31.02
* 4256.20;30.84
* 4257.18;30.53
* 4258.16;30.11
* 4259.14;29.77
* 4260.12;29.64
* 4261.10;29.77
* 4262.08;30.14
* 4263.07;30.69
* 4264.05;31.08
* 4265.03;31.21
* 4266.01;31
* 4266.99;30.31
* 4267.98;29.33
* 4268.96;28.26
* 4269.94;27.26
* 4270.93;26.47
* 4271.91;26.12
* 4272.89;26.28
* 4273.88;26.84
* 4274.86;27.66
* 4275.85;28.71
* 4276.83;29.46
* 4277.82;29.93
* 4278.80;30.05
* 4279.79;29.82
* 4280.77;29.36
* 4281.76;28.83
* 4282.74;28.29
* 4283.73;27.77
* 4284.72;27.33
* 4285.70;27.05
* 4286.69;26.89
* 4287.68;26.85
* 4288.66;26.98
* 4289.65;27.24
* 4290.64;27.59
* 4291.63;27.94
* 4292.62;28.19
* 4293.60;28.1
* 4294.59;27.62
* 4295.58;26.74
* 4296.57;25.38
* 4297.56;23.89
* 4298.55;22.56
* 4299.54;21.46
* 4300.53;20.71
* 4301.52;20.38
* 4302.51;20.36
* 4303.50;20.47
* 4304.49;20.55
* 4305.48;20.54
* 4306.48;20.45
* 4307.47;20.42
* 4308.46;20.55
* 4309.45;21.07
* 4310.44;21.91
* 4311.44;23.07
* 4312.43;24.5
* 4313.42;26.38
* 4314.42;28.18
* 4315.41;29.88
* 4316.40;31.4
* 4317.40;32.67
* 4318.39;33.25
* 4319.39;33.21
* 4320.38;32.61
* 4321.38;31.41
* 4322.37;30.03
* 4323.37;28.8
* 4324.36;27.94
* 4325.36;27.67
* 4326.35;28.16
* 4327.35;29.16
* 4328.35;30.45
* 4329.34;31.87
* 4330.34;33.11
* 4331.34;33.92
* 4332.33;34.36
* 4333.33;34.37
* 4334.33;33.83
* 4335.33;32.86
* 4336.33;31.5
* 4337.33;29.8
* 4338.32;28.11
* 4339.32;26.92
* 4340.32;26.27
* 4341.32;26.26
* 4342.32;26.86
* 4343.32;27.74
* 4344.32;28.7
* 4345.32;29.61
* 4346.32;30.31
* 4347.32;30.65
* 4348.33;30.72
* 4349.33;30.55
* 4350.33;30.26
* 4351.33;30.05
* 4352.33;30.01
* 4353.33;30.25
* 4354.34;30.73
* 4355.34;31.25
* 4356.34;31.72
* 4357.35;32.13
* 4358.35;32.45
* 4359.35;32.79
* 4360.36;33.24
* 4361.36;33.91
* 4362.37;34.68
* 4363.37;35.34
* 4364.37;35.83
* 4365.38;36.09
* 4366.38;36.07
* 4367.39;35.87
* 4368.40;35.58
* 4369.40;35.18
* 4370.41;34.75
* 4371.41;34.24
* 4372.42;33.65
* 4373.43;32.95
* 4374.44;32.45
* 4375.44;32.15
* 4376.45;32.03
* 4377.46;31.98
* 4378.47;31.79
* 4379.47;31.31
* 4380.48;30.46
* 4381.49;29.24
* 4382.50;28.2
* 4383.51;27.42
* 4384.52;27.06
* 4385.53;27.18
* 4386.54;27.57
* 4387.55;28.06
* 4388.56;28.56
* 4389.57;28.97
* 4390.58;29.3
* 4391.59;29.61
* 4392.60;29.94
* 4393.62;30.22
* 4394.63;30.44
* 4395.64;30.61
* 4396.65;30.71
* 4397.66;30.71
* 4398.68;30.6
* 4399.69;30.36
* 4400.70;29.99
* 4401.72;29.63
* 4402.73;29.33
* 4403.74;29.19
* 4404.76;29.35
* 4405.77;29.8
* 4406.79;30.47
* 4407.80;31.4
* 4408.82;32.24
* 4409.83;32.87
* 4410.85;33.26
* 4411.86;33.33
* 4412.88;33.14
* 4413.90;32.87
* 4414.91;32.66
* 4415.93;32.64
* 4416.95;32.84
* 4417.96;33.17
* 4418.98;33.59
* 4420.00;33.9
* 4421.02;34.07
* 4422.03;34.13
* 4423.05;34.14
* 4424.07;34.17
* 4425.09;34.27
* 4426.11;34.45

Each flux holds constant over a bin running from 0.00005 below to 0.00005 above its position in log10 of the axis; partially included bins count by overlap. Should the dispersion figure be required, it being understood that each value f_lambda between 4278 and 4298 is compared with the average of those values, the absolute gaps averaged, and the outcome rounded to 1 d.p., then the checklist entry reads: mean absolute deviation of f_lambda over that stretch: 1.0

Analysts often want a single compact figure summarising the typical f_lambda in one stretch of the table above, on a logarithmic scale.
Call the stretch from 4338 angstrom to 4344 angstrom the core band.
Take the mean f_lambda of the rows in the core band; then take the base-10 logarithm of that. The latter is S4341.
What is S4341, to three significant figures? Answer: 1.43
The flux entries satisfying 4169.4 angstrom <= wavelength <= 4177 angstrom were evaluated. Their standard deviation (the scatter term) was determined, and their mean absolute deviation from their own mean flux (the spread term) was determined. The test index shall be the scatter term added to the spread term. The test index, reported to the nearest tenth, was 0.7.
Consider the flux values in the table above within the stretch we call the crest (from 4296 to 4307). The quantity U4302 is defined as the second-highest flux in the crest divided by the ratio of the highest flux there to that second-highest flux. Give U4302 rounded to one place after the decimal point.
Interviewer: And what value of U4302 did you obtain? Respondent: 22.5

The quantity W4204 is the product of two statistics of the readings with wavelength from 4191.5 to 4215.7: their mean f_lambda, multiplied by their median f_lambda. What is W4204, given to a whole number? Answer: 995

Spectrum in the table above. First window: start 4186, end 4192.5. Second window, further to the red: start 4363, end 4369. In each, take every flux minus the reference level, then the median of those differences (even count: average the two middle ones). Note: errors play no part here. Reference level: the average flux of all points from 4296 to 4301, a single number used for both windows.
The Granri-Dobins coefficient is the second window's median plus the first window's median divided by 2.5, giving 16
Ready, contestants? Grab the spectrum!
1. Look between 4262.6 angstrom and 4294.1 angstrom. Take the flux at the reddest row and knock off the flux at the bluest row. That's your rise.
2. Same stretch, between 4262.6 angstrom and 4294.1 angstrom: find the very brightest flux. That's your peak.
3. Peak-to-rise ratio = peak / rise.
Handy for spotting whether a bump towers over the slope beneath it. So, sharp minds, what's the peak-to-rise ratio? -12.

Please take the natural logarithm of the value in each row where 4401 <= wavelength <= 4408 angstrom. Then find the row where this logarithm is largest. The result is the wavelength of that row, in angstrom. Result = 4407.80 angstrom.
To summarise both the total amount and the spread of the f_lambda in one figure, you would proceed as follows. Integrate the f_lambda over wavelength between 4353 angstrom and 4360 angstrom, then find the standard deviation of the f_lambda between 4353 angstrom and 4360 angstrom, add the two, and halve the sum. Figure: 111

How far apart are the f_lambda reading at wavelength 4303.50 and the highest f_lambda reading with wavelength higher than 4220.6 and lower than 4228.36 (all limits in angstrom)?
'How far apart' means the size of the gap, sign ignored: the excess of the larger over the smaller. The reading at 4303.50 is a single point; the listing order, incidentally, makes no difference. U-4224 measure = 11.2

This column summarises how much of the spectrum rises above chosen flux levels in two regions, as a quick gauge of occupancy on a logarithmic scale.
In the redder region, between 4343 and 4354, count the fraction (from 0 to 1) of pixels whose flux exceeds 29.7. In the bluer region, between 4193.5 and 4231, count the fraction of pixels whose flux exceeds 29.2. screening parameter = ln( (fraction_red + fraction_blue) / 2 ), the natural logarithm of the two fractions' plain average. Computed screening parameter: -0.31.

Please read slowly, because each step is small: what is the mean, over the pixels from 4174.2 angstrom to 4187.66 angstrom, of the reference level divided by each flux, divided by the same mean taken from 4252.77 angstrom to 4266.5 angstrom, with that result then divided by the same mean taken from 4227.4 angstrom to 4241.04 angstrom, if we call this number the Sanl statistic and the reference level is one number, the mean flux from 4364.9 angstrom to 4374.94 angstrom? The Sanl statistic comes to 0.86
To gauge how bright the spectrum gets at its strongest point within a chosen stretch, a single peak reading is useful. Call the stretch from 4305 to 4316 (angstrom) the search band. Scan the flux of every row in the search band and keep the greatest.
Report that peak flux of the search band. 29.88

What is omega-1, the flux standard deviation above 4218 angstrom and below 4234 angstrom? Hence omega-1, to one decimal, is 2.5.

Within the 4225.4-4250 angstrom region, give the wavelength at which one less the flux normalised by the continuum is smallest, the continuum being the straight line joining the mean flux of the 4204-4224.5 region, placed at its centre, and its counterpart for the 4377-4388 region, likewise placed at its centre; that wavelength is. 4243.48 angstrom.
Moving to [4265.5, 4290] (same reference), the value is 4266.01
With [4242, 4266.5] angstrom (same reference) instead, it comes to 4243.48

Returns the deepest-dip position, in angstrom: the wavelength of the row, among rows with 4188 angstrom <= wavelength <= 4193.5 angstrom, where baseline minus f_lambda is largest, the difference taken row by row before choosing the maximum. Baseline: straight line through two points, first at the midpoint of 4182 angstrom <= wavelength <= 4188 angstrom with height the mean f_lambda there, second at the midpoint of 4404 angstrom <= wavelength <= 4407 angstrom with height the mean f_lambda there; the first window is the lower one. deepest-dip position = 4188.15 angstrom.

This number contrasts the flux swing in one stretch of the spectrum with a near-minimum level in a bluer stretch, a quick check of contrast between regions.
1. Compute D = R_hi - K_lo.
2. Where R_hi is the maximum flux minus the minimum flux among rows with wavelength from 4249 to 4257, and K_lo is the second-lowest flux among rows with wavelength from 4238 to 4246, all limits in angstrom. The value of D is -30.2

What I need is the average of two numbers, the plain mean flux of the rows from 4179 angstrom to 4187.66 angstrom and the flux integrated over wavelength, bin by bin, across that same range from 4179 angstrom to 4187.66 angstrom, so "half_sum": 150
